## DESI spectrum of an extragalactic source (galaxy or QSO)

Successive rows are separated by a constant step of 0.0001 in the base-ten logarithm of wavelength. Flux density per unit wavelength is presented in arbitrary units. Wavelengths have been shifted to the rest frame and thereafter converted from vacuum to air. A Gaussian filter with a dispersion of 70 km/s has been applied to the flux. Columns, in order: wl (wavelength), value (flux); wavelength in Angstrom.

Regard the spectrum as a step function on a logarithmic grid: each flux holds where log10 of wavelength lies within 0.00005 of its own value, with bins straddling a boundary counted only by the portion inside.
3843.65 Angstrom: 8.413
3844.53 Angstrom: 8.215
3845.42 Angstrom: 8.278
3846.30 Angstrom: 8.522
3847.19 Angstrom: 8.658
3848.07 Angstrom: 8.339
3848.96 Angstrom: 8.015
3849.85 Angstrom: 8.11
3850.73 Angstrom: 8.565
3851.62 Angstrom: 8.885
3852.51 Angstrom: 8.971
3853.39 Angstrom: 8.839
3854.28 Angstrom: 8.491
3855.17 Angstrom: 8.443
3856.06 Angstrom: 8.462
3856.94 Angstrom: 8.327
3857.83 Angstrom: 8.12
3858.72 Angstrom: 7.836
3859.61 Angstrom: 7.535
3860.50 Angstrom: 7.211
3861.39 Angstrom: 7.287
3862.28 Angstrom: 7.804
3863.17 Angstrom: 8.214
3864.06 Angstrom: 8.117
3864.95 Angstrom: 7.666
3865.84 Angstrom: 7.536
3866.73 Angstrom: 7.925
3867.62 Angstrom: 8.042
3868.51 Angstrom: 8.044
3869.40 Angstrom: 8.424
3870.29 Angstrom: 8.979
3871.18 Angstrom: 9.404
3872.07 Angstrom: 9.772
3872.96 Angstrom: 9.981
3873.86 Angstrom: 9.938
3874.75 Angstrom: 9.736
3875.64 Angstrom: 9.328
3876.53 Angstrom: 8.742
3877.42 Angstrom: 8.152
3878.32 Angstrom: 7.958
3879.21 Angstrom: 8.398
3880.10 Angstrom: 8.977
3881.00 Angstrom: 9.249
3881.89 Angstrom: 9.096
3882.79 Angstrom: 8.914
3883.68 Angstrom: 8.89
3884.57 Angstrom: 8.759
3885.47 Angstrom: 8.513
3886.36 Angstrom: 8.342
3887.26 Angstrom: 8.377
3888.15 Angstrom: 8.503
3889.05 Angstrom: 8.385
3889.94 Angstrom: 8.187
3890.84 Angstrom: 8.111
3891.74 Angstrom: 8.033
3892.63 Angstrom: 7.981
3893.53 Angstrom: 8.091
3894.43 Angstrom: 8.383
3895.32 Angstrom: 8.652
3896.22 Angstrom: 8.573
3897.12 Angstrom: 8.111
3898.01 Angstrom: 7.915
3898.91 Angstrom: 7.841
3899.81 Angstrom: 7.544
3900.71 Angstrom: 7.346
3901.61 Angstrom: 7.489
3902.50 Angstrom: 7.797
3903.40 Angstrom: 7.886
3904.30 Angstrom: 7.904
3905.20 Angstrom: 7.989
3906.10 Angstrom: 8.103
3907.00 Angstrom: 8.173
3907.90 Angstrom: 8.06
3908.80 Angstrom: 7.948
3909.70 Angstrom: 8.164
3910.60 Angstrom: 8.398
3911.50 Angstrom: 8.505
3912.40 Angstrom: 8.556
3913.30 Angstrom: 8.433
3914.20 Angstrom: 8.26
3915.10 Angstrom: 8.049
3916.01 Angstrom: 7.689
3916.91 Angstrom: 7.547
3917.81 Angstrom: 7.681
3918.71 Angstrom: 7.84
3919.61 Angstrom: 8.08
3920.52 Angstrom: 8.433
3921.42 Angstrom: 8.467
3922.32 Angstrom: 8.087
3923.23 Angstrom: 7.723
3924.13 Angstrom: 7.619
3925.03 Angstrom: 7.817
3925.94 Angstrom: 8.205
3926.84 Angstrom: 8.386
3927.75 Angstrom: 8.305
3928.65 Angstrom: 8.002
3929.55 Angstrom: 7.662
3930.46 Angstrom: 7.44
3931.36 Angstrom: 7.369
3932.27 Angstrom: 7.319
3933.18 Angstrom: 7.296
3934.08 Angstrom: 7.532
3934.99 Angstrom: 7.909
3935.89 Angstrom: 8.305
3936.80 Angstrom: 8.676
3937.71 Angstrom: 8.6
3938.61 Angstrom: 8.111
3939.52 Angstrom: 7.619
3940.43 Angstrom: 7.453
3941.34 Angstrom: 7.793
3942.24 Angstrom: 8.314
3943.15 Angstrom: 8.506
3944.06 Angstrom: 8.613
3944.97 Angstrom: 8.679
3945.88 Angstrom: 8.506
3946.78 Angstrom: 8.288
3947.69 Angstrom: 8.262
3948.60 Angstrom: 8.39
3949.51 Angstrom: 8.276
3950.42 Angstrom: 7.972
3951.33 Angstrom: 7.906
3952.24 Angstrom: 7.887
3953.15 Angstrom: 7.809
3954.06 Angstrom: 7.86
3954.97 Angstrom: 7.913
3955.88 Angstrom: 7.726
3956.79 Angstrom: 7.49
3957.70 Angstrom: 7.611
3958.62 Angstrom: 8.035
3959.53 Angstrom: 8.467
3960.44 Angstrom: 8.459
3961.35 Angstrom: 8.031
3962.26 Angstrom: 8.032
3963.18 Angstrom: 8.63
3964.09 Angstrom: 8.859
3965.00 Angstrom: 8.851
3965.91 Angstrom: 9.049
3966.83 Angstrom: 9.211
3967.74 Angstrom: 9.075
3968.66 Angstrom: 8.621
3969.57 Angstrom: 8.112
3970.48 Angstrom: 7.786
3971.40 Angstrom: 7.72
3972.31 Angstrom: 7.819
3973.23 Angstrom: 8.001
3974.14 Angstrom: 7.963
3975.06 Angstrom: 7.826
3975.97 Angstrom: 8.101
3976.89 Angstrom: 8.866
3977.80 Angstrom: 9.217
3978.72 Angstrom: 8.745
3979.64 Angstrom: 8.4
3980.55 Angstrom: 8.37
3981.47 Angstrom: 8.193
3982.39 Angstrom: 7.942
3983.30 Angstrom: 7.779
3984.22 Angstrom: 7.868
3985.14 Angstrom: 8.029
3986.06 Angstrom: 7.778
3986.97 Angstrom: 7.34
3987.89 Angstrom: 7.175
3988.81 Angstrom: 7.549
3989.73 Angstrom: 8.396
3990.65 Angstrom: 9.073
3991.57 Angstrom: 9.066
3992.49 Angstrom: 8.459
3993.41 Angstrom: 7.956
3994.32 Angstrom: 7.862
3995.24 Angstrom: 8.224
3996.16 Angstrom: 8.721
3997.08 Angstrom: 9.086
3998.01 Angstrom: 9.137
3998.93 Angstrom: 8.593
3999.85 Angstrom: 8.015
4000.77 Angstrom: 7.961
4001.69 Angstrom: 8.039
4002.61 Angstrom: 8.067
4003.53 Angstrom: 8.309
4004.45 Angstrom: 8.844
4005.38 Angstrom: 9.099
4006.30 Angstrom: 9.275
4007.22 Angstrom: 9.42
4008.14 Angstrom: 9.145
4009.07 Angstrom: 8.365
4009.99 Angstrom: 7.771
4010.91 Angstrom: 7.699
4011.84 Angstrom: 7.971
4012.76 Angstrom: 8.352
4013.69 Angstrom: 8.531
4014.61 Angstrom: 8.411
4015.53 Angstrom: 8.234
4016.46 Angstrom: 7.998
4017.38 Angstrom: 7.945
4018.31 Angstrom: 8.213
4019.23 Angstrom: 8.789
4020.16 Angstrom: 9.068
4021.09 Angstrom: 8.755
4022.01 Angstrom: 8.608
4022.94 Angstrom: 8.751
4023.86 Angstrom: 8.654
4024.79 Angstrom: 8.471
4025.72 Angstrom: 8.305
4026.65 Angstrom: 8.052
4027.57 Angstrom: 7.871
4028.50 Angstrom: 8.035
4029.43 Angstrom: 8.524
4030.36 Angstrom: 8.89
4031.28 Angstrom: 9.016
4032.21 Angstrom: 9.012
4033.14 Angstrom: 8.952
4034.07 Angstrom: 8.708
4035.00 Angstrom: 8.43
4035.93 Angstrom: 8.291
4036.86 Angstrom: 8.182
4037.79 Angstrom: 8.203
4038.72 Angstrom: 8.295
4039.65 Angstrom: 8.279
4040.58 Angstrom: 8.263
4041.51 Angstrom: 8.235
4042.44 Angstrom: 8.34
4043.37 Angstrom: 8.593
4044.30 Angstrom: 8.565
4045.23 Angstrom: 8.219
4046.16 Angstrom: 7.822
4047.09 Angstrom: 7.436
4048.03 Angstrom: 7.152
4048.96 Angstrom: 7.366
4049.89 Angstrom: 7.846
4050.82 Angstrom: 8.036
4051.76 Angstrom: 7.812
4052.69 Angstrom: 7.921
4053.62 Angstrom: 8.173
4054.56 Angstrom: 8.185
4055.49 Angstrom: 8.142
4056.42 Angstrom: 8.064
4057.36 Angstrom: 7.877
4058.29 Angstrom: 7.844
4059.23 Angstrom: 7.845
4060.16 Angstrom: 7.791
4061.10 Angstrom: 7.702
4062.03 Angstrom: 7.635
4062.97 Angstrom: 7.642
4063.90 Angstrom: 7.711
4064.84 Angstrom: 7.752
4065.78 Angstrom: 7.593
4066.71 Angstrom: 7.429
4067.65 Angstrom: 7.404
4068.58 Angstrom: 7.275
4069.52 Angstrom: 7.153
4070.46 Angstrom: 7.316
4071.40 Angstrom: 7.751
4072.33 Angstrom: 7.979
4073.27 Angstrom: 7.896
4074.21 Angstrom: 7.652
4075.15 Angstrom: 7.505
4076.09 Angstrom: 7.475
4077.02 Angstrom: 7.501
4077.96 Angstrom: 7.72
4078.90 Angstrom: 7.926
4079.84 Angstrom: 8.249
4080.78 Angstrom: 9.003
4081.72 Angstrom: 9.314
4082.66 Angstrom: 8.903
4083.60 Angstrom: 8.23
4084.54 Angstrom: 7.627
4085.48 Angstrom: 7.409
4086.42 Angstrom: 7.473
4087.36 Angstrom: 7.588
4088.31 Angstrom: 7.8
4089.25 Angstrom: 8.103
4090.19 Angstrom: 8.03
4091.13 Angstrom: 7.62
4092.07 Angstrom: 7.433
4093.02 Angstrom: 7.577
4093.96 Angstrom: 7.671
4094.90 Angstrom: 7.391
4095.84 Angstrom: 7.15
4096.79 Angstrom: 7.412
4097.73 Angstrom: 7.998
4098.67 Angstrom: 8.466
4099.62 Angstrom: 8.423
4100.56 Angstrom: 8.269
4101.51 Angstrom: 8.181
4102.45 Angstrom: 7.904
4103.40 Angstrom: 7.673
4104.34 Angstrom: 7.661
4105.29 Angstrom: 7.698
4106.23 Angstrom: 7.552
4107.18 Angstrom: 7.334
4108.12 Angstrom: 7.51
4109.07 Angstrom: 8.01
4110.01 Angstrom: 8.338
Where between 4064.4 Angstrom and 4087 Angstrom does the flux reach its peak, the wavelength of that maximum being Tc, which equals 4081.72 Angstrom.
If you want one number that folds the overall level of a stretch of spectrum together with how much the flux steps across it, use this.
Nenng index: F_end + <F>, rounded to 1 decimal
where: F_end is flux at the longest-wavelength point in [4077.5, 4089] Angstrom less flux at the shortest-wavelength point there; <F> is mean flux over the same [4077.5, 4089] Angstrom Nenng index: 8.2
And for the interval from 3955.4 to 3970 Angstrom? 8.8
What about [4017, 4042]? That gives 8.8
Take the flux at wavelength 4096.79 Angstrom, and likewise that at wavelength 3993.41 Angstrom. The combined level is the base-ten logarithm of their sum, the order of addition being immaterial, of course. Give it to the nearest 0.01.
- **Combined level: 1.19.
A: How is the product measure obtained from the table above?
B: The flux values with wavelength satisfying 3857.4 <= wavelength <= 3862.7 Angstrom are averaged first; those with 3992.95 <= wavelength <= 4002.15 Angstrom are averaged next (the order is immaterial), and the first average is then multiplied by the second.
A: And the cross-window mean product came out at 64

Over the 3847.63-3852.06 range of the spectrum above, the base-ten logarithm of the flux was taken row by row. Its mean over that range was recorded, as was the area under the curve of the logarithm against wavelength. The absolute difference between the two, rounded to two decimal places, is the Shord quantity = 3.17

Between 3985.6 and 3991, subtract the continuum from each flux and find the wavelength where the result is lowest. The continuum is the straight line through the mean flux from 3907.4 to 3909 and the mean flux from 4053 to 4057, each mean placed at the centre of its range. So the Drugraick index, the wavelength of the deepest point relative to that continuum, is 3987.89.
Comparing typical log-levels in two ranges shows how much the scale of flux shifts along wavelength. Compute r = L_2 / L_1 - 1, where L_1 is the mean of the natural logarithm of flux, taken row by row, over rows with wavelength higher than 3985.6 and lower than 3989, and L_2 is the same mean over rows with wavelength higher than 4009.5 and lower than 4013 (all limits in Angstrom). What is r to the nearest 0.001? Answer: 0.031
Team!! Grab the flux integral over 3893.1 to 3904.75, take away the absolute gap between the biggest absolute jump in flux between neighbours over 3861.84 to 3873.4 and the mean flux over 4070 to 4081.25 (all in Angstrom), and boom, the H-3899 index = 86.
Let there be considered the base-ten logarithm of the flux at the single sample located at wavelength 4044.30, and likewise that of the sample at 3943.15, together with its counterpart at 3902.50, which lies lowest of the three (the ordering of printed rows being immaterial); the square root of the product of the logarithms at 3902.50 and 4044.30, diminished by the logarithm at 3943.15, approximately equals -0.02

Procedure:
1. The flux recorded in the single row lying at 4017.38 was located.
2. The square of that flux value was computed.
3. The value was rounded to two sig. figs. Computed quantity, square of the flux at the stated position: 63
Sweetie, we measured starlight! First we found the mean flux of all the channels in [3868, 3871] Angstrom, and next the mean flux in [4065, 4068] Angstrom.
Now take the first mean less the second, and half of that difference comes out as 0.5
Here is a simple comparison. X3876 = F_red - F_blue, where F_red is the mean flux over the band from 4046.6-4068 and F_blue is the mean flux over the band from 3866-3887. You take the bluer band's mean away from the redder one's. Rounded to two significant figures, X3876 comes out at -1.1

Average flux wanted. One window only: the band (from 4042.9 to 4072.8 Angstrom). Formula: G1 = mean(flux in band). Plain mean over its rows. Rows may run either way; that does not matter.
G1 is 7.78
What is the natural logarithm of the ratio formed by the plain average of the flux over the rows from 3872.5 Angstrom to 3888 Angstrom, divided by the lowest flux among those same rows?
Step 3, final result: 0.112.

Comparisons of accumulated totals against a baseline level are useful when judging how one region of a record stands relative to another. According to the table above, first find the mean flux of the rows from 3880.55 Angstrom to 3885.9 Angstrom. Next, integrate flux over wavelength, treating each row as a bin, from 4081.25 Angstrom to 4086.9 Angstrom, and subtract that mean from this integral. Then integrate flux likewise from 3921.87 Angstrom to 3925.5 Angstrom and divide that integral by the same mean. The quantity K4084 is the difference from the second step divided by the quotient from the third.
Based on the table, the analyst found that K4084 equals 12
